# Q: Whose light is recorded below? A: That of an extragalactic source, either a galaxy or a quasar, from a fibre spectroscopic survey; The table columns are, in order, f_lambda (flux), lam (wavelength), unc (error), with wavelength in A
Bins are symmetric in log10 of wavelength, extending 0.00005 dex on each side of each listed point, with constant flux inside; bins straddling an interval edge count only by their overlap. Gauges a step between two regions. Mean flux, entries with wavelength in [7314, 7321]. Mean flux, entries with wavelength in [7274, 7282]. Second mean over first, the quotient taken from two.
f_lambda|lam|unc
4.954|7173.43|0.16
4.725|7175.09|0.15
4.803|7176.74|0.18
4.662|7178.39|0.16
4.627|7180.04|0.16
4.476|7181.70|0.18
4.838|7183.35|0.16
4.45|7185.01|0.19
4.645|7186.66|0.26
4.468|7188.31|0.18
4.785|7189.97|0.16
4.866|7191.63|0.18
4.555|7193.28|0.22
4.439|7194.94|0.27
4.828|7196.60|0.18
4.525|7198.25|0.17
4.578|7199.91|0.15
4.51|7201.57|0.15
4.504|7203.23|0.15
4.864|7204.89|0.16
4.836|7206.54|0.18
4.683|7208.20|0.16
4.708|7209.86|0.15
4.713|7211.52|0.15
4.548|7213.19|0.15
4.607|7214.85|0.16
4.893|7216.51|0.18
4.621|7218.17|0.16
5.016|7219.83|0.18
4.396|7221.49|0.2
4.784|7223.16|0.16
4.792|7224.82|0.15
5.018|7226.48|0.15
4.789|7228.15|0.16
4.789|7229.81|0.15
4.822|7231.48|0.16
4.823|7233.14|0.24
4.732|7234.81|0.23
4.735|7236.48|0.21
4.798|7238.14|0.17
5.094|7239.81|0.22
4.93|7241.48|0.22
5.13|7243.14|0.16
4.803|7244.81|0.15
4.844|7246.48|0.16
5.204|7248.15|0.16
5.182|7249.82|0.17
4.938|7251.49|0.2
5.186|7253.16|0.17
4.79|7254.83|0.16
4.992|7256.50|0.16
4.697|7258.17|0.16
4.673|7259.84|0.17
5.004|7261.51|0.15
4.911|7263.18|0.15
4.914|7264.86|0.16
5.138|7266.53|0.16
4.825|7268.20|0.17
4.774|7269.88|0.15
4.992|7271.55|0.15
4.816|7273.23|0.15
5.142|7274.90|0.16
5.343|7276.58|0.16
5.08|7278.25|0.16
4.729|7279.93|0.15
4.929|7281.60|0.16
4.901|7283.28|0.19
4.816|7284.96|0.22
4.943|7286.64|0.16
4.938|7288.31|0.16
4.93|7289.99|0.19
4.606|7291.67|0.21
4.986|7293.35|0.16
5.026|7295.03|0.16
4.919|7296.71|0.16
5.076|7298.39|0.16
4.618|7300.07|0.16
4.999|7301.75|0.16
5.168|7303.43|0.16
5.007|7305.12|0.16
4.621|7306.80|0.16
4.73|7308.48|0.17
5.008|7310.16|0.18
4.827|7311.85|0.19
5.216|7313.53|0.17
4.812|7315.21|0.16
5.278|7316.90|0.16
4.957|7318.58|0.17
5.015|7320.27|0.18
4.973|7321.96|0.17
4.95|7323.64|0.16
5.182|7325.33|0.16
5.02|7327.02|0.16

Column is 0.99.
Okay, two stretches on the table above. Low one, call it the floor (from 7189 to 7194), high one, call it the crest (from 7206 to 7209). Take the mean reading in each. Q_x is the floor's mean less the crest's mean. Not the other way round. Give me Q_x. -0.02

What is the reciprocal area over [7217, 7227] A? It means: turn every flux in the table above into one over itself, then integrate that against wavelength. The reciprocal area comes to 2.1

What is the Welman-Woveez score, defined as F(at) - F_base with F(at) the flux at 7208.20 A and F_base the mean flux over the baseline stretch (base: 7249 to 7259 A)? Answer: -0.28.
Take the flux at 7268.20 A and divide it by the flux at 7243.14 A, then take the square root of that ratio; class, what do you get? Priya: 0.97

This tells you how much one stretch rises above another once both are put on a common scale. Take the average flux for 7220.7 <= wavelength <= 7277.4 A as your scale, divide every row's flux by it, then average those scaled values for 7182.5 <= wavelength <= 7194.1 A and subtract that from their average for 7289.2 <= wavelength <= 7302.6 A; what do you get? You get 0.048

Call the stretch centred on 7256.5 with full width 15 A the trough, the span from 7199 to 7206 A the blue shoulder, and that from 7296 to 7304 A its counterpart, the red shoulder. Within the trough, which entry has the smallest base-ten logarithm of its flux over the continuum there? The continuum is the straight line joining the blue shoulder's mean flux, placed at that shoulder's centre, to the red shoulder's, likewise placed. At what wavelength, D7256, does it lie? 7259.84 A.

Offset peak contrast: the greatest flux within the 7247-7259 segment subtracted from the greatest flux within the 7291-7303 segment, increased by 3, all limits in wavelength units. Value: 2.87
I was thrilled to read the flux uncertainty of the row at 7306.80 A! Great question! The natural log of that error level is -1.83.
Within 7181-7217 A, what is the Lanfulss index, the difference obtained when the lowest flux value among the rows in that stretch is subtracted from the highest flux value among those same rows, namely 0.45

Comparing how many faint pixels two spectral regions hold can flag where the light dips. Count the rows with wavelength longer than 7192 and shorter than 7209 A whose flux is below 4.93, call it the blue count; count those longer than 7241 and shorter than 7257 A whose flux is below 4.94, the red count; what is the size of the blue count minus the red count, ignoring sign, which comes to 5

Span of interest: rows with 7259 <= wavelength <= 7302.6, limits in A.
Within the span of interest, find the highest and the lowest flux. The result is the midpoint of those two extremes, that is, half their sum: 4.97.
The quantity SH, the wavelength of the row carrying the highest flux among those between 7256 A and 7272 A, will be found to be 7266.53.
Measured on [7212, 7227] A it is 7226.48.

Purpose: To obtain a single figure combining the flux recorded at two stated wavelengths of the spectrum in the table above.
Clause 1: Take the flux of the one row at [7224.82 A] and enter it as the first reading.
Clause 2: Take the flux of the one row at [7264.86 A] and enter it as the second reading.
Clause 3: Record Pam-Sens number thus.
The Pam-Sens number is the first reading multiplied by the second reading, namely 23.5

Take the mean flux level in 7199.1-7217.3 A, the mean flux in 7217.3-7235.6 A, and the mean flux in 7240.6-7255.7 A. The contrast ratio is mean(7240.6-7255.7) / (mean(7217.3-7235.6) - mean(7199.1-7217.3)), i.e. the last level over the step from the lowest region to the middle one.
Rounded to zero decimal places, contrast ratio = 48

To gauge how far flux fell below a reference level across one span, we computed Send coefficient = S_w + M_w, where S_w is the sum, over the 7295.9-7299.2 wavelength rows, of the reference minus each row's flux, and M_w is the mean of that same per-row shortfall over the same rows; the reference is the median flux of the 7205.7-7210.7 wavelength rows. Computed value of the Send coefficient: -0.9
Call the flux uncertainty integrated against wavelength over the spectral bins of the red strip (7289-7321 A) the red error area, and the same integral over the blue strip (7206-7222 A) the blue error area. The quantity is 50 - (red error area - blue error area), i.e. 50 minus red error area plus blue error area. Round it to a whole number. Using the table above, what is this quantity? 47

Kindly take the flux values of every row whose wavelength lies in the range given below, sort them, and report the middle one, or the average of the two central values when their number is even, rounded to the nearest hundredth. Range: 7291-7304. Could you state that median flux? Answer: 4.99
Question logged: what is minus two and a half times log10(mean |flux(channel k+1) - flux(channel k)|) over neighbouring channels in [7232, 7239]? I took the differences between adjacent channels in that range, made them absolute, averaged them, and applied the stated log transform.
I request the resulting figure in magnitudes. 3.20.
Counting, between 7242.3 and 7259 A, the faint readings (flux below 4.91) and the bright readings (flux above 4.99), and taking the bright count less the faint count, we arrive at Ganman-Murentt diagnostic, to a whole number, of 1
